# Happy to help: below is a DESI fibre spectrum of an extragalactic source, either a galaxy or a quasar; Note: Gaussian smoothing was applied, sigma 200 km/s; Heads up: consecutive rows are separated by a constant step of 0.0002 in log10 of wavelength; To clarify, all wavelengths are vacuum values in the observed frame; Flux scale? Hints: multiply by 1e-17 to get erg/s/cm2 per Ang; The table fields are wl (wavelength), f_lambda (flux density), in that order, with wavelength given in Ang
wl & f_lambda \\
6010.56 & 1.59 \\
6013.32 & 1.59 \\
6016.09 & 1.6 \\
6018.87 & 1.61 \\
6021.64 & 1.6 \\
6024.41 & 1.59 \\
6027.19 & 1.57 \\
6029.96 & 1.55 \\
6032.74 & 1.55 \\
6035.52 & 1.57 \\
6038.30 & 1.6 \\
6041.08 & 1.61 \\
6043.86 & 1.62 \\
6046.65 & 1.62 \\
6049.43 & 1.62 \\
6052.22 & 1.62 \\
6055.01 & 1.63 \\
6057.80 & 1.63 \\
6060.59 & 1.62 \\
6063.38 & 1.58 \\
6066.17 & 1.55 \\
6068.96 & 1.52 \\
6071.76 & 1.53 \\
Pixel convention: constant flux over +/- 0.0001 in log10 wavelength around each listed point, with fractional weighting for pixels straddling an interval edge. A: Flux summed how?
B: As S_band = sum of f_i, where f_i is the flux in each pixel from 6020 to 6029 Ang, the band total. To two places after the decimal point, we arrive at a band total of 4.76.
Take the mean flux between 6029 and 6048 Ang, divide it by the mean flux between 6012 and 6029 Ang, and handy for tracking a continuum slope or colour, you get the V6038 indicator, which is 1.00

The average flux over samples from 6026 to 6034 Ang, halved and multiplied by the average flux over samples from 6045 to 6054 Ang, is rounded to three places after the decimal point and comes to 1.261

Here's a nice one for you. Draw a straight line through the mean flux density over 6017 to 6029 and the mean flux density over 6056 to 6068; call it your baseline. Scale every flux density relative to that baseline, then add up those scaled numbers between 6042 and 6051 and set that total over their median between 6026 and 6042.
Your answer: 3.1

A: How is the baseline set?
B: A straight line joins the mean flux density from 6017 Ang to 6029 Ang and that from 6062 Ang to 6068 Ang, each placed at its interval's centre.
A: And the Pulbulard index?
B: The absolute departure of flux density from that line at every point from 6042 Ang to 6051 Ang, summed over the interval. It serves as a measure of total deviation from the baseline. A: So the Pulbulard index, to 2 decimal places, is 0.13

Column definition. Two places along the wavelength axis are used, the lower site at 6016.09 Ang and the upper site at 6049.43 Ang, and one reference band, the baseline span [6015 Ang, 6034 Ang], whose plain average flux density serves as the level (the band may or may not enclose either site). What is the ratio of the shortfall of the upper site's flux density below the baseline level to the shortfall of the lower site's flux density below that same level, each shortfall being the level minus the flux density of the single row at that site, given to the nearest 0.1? 2.1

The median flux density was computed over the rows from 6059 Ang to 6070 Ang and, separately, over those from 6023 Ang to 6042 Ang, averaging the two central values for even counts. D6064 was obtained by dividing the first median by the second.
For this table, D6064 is 1.00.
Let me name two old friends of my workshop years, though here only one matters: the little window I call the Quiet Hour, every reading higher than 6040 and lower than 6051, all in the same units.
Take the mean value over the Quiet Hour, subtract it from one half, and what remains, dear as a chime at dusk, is -1.12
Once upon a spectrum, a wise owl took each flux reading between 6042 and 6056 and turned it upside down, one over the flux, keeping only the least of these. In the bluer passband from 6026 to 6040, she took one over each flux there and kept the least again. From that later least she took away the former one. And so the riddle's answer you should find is 0.012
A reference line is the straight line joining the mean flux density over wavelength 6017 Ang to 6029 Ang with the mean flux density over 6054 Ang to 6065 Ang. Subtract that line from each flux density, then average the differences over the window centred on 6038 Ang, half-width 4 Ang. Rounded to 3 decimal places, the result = -0.009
